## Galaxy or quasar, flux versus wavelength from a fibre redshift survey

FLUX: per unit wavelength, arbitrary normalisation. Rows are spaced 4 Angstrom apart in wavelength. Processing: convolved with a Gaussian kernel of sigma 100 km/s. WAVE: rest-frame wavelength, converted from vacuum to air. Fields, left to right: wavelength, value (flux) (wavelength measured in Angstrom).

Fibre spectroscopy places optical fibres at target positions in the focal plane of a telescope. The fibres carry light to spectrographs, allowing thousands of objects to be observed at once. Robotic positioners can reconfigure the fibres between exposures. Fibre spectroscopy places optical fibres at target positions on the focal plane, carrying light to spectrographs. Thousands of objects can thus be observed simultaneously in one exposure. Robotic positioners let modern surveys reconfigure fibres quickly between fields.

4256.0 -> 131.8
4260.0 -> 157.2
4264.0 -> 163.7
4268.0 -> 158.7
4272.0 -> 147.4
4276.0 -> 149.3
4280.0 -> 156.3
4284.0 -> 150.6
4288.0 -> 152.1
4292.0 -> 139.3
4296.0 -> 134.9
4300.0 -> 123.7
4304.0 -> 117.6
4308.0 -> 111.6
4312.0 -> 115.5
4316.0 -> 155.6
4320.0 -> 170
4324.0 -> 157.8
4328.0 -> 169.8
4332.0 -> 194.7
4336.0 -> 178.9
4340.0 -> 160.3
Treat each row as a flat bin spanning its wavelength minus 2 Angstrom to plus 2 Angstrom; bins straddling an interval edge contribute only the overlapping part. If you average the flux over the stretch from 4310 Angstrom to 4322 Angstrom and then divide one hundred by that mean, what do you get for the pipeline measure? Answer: 0.68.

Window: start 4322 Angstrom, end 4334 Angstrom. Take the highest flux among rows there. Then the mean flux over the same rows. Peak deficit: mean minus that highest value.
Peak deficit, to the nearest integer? -21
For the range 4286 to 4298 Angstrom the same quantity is -10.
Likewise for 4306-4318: -28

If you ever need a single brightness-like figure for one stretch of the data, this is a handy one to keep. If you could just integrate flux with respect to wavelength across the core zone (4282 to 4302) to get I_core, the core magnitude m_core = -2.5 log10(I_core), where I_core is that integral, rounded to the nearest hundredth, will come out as -8.62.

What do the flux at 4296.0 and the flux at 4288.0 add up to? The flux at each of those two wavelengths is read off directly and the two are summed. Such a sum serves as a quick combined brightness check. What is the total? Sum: 287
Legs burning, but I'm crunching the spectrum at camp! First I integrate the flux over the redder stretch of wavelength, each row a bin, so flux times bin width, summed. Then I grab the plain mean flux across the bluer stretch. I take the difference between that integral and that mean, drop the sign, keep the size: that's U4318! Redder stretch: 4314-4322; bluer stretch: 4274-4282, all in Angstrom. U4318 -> 1150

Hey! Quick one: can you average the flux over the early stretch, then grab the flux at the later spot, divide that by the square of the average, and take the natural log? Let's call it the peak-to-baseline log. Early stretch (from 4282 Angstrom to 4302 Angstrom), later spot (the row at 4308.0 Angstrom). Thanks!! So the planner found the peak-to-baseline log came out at -5.17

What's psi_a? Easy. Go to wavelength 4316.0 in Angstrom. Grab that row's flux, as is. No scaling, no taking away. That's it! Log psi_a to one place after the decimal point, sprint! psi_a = 155.6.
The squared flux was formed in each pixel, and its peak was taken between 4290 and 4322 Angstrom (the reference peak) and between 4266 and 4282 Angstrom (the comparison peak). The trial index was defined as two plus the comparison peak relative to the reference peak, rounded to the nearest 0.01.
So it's 2.87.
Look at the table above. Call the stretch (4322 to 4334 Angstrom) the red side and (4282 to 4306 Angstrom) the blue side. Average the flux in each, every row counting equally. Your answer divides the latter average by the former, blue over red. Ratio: 0.8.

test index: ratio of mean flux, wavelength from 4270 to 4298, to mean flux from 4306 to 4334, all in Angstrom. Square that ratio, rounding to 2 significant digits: 0.92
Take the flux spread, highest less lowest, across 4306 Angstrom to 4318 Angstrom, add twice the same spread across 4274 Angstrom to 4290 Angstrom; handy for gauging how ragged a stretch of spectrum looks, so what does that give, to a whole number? 58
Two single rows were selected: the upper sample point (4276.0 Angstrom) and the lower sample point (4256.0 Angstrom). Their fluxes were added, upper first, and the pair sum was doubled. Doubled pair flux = 562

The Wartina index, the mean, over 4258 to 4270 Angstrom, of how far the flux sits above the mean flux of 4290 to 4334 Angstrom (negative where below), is 15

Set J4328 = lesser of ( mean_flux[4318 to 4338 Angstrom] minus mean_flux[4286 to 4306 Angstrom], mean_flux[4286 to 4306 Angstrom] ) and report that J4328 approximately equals 41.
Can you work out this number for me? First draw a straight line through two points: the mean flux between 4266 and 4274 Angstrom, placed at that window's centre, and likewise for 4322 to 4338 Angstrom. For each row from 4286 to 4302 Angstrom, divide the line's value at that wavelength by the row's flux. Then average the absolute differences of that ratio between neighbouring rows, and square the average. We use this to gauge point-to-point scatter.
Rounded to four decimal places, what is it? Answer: 0.0085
